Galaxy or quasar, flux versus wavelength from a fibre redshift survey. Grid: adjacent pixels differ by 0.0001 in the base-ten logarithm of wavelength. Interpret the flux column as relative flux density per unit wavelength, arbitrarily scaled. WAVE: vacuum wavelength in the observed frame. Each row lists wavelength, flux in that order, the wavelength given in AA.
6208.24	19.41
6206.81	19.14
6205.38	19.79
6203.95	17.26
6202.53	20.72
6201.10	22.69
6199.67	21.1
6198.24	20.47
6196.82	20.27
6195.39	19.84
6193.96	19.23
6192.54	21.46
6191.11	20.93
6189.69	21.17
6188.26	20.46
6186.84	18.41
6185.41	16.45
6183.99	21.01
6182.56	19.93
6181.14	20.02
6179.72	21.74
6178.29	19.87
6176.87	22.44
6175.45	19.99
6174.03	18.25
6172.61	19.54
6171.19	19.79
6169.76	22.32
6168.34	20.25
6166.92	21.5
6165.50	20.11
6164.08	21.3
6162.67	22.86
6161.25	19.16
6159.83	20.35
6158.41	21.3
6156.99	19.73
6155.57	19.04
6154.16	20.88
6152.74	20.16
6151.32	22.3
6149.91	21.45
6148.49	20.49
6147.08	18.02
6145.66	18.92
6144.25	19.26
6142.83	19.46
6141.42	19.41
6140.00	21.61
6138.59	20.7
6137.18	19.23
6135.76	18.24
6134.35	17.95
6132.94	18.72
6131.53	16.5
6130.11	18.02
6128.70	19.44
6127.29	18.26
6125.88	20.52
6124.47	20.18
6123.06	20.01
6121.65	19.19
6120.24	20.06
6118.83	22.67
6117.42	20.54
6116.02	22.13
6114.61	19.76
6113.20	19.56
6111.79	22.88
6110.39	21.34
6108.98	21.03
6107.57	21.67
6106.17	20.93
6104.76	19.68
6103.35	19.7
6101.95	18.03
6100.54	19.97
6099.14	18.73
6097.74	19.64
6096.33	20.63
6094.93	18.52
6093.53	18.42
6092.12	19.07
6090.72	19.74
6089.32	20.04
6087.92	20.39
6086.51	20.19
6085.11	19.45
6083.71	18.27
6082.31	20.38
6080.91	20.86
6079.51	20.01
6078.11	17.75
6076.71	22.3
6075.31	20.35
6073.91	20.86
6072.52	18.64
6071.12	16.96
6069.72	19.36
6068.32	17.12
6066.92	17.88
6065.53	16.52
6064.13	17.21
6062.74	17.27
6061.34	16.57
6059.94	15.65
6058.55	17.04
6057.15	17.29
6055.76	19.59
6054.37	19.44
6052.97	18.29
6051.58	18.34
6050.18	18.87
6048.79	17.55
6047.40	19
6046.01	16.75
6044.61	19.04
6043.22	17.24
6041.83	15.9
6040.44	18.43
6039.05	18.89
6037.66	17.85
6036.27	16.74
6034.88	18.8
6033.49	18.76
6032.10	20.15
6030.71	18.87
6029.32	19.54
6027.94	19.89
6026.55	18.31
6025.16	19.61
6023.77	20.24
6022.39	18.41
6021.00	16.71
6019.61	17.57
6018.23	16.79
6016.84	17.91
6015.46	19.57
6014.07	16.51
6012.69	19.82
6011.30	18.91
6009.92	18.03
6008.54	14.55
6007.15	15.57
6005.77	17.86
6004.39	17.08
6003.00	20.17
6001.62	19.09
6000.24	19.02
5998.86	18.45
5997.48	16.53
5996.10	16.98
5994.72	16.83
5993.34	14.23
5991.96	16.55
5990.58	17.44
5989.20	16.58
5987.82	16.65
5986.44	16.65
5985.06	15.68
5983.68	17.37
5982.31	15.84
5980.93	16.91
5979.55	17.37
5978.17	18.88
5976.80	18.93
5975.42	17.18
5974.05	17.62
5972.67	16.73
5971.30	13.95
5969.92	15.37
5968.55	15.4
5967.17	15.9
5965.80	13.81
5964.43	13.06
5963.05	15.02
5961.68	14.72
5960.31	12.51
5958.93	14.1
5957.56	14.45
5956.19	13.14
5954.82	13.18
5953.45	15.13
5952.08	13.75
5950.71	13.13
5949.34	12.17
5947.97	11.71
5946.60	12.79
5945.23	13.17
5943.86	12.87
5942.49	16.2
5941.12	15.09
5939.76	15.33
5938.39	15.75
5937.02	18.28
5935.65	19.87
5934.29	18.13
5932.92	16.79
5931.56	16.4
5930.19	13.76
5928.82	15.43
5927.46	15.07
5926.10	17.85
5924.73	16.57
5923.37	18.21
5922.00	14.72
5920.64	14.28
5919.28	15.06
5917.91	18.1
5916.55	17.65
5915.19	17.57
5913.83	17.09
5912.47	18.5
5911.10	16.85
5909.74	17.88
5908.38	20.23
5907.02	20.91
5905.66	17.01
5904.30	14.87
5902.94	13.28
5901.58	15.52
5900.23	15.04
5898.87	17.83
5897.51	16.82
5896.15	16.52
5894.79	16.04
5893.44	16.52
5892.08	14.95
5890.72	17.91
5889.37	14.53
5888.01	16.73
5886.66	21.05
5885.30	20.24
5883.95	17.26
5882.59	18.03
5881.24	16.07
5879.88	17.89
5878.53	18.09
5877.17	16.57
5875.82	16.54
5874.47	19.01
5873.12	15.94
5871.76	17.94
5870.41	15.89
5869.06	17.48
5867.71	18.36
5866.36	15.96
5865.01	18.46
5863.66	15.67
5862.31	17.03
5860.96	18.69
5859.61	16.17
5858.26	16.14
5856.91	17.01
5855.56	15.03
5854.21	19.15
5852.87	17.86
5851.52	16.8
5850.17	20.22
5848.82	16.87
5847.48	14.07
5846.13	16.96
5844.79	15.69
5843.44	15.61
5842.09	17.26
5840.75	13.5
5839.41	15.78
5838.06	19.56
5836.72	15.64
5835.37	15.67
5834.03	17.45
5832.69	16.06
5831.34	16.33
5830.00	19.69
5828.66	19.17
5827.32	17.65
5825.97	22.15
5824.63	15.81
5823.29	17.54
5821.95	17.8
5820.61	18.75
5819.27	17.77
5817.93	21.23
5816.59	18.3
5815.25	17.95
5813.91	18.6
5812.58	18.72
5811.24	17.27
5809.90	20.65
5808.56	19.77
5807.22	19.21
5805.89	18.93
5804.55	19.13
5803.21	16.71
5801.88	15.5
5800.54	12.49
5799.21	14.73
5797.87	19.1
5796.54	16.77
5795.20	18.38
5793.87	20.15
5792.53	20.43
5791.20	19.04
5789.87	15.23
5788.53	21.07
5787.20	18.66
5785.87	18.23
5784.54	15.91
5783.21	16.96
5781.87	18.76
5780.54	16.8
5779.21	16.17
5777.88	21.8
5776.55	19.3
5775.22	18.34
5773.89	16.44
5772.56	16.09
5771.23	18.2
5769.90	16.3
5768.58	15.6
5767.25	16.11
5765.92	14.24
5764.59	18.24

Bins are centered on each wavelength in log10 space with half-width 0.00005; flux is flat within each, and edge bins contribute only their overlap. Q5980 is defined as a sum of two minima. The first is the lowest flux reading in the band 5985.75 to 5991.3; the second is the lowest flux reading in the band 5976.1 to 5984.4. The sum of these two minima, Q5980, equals 32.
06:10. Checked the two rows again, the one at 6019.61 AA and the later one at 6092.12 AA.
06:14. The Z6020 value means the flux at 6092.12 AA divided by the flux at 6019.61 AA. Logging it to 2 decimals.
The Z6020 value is 1.09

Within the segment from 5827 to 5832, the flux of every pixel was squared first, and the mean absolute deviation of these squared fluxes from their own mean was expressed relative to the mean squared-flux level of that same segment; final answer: 0.13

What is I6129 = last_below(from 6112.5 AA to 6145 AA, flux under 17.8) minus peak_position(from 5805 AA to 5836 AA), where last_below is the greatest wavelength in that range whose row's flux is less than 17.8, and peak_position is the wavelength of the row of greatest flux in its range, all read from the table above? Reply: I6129 305.6 AA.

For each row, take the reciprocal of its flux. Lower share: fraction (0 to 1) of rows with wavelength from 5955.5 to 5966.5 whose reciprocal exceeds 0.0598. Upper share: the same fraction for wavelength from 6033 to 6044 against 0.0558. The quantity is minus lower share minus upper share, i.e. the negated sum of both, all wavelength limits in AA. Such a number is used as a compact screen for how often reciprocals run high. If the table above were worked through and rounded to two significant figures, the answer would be -1.5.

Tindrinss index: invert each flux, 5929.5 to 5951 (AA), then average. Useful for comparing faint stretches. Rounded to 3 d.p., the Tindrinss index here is 0.068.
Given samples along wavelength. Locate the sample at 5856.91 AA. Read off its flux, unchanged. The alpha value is 17.01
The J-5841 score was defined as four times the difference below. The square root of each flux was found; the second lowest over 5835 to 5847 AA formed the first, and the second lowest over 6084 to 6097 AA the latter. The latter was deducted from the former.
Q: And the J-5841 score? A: -1.4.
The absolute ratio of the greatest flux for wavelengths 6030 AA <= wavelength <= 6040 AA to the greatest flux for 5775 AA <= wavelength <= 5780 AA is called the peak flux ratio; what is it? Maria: 0.92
